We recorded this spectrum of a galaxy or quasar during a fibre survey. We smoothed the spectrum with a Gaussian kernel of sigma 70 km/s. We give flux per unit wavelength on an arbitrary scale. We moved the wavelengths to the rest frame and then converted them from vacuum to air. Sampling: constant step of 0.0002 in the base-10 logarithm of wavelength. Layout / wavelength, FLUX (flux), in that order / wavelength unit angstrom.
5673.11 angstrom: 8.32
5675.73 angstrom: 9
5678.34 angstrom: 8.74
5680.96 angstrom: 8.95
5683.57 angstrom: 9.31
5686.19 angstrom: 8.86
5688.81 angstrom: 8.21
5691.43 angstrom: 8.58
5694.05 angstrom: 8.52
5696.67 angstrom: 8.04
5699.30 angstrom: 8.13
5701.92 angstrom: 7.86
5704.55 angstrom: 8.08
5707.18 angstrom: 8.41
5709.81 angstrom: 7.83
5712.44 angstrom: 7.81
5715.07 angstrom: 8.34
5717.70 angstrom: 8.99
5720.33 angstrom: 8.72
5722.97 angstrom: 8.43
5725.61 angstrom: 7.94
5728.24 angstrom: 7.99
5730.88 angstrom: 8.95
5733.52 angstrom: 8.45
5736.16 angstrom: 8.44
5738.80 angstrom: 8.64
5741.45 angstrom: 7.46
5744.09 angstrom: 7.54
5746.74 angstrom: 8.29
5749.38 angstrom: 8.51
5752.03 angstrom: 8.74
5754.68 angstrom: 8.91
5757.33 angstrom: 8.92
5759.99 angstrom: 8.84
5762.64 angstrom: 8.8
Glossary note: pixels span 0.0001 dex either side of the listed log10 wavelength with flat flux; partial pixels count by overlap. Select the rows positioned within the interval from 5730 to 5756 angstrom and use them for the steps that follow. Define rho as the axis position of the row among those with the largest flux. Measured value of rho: 5730.88 angstrom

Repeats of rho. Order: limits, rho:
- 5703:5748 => 5717.70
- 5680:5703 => 5683.57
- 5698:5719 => 5717.70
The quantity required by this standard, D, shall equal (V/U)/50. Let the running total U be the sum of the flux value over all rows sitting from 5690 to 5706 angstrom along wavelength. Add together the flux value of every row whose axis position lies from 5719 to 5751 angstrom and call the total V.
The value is 0.040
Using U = 49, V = 99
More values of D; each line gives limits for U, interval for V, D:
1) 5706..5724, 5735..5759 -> 0.026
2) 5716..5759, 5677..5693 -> 0.008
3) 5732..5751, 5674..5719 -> 0.050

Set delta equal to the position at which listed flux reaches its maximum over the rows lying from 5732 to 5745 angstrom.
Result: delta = 5738.80 angstrom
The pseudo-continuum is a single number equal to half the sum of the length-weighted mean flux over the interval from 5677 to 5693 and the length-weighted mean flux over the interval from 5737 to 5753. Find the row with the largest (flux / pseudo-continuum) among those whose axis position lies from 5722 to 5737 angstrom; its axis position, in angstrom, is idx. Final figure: 5730.88 angstrom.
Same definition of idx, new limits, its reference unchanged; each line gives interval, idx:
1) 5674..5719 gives 5683.57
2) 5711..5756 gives 5717.70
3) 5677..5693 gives 5683.57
